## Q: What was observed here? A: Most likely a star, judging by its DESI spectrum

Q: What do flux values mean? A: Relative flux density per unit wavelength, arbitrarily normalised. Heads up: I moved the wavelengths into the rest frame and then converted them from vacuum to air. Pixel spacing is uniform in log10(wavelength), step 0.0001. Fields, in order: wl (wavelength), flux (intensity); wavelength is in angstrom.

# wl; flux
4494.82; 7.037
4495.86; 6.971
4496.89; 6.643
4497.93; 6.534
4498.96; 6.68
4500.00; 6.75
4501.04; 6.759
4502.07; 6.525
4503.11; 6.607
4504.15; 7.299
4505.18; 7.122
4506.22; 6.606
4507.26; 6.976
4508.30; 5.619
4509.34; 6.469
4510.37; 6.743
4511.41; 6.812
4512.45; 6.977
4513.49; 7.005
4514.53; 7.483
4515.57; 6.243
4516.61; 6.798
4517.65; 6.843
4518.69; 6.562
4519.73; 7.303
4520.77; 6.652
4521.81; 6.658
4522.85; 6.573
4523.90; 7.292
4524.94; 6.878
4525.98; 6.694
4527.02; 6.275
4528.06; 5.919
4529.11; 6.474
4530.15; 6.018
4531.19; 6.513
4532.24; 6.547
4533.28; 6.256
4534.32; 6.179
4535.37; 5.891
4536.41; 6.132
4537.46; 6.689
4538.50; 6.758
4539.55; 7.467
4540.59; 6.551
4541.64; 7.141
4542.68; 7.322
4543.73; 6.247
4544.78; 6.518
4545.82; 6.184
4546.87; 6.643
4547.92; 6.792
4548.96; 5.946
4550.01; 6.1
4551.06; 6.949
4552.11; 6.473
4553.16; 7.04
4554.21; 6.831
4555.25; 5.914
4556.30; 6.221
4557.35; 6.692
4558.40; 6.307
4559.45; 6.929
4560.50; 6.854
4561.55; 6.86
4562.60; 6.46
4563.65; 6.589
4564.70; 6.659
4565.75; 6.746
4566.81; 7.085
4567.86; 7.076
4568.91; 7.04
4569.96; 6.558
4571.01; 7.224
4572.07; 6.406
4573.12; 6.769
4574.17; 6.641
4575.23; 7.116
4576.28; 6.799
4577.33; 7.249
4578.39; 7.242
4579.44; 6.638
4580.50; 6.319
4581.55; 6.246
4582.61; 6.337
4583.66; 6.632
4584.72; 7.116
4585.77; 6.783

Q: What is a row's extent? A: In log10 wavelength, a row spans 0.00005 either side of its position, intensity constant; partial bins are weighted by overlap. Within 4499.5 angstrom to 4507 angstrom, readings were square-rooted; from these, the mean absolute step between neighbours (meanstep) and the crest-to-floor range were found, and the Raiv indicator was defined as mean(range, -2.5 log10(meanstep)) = 1.66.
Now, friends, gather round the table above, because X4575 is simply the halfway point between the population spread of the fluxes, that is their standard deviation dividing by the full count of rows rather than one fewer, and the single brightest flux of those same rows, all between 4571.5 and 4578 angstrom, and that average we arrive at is 3.77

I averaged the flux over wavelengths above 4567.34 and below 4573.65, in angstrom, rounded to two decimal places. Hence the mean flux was 6.85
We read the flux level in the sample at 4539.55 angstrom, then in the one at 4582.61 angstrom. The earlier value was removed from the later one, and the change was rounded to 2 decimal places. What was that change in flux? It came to -1.13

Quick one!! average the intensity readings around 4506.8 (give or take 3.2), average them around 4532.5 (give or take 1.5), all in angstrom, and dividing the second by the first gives 0.96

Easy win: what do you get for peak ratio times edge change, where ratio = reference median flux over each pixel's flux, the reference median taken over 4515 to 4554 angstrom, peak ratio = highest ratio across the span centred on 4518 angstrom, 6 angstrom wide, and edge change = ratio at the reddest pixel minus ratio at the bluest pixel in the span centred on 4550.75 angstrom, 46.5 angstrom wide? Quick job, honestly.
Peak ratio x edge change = -0.15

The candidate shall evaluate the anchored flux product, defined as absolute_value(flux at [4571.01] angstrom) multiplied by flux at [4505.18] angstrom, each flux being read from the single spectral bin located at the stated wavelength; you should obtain 51.4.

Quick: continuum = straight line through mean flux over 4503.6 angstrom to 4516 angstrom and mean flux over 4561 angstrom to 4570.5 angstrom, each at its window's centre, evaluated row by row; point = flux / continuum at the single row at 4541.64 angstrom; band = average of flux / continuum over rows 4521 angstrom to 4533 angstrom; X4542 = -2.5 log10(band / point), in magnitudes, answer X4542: 0.097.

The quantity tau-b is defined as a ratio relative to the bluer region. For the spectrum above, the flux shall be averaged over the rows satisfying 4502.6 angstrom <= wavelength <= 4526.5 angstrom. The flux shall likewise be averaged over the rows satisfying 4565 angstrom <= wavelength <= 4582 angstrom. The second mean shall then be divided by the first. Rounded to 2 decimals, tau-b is 1.00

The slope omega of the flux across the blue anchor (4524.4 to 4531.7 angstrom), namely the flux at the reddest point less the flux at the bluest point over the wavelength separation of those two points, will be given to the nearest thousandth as -0.058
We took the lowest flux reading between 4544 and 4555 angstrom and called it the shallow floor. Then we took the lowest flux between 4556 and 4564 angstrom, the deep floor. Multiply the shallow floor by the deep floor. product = 37.0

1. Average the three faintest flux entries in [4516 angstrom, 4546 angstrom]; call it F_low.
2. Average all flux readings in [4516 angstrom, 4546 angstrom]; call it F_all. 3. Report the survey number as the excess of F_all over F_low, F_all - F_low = 0.66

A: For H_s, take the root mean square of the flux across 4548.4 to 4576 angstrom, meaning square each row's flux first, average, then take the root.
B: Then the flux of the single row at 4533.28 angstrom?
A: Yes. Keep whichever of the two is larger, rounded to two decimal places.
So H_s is 6.68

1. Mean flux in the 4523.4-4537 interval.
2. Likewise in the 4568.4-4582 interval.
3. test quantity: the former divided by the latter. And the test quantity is 0.94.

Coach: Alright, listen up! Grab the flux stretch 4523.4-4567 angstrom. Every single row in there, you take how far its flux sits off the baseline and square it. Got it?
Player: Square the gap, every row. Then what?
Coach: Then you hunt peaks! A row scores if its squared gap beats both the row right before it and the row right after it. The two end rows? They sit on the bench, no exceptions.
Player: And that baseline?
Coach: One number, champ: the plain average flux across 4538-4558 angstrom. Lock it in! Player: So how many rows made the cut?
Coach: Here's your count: 11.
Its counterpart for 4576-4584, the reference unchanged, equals 2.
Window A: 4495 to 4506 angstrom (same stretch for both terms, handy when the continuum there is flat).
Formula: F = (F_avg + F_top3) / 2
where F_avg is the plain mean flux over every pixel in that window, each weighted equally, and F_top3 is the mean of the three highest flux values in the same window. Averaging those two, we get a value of 6.96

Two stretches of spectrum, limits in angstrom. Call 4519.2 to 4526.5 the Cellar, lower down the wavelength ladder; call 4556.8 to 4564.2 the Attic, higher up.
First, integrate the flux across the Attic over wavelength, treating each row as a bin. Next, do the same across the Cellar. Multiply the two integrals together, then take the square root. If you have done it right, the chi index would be 50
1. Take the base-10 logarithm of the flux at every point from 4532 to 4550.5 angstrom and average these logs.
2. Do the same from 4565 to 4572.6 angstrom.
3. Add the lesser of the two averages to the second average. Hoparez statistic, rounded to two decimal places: 1.65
